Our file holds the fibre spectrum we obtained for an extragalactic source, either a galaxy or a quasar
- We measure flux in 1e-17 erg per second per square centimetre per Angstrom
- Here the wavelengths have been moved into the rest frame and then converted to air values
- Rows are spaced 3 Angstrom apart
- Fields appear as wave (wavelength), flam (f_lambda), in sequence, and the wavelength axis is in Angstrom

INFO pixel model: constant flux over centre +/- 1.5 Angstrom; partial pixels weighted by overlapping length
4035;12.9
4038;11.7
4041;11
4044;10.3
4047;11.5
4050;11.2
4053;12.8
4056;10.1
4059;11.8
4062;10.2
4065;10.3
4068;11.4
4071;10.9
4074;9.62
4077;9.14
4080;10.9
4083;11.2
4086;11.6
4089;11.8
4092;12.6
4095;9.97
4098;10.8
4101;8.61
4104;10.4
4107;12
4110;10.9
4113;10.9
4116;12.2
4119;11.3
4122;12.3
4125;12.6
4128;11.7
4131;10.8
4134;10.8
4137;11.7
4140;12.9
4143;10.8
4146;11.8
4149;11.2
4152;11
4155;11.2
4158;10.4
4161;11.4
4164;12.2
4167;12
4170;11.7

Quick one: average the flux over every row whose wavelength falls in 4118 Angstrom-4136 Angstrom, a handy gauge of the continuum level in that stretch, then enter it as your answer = 11.6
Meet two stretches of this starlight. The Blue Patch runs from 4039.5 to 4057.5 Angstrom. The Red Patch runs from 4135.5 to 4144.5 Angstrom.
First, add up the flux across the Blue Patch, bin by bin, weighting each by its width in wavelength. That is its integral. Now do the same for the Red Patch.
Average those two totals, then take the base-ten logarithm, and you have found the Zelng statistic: 2.19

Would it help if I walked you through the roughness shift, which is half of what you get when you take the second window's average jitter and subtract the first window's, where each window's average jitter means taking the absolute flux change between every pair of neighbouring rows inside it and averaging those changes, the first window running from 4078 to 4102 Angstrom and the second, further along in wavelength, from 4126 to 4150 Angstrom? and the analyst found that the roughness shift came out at -0.05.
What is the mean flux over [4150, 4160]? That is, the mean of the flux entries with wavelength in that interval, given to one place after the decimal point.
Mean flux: 10.9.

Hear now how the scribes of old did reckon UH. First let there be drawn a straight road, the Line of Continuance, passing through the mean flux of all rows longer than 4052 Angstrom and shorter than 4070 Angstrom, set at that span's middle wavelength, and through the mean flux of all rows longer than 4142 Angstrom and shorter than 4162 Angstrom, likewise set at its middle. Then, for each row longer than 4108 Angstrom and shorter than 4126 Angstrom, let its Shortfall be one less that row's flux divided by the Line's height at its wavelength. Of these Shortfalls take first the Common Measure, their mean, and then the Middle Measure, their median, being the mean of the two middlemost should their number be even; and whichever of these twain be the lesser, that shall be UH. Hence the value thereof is -0.06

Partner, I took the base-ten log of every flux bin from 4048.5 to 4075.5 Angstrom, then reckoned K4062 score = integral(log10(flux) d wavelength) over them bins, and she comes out 28.0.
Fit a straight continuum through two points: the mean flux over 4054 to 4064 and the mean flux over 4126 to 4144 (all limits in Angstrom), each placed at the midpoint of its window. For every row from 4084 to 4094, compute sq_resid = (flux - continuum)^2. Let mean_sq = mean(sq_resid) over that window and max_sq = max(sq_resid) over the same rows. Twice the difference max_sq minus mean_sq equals 3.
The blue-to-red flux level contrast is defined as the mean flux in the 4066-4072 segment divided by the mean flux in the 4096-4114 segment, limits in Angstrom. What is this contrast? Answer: 1.05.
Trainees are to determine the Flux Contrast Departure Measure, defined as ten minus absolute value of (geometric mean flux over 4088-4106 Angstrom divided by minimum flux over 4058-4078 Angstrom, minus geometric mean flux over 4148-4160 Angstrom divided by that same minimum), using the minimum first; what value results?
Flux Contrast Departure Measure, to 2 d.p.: 9.96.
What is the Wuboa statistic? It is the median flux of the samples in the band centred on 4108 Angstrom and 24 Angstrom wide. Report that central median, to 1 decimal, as 10.9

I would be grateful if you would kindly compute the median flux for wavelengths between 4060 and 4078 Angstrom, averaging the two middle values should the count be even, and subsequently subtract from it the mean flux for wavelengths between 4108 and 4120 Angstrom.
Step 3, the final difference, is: -1.1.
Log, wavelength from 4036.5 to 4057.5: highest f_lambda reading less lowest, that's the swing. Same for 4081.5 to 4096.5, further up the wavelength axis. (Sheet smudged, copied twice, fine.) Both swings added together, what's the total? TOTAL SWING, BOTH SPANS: 5.33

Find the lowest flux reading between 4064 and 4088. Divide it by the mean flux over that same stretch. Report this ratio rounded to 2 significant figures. 0.86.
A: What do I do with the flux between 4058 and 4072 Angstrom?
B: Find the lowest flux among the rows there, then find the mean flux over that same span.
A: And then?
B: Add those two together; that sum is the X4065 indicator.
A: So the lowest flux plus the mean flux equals 21.1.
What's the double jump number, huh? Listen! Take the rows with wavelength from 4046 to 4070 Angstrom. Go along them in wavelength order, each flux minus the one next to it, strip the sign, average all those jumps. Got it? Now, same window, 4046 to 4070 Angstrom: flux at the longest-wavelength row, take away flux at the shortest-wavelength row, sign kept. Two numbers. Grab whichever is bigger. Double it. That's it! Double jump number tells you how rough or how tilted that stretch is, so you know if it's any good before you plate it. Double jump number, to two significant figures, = 2.6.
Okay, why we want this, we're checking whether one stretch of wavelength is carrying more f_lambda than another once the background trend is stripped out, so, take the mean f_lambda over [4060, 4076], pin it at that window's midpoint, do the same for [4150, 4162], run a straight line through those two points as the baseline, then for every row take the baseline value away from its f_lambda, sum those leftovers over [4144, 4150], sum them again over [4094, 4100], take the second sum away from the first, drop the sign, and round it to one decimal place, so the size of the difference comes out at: 1.6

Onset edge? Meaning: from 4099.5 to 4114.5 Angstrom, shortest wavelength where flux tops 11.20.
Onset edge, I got 4107 Angstrom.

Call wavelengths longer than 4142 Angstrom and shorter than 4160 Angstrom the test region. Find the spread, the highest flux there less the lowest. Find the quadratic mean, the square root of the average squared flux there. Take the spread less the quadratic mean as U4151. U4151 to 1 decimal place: -9.7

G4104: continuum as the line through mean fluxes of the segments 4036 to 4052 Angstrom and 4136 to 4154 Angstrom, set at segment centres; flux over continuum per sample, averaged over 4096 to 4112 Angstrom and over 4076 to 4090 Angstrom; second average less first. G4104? 0.04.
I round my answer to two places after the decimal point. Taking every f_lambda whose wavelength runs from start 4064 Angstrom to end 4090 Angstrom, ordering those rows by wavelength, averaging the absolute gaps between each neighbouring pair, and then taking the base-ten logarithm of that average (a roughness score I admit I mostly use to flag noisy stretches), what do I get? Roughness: -0.12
